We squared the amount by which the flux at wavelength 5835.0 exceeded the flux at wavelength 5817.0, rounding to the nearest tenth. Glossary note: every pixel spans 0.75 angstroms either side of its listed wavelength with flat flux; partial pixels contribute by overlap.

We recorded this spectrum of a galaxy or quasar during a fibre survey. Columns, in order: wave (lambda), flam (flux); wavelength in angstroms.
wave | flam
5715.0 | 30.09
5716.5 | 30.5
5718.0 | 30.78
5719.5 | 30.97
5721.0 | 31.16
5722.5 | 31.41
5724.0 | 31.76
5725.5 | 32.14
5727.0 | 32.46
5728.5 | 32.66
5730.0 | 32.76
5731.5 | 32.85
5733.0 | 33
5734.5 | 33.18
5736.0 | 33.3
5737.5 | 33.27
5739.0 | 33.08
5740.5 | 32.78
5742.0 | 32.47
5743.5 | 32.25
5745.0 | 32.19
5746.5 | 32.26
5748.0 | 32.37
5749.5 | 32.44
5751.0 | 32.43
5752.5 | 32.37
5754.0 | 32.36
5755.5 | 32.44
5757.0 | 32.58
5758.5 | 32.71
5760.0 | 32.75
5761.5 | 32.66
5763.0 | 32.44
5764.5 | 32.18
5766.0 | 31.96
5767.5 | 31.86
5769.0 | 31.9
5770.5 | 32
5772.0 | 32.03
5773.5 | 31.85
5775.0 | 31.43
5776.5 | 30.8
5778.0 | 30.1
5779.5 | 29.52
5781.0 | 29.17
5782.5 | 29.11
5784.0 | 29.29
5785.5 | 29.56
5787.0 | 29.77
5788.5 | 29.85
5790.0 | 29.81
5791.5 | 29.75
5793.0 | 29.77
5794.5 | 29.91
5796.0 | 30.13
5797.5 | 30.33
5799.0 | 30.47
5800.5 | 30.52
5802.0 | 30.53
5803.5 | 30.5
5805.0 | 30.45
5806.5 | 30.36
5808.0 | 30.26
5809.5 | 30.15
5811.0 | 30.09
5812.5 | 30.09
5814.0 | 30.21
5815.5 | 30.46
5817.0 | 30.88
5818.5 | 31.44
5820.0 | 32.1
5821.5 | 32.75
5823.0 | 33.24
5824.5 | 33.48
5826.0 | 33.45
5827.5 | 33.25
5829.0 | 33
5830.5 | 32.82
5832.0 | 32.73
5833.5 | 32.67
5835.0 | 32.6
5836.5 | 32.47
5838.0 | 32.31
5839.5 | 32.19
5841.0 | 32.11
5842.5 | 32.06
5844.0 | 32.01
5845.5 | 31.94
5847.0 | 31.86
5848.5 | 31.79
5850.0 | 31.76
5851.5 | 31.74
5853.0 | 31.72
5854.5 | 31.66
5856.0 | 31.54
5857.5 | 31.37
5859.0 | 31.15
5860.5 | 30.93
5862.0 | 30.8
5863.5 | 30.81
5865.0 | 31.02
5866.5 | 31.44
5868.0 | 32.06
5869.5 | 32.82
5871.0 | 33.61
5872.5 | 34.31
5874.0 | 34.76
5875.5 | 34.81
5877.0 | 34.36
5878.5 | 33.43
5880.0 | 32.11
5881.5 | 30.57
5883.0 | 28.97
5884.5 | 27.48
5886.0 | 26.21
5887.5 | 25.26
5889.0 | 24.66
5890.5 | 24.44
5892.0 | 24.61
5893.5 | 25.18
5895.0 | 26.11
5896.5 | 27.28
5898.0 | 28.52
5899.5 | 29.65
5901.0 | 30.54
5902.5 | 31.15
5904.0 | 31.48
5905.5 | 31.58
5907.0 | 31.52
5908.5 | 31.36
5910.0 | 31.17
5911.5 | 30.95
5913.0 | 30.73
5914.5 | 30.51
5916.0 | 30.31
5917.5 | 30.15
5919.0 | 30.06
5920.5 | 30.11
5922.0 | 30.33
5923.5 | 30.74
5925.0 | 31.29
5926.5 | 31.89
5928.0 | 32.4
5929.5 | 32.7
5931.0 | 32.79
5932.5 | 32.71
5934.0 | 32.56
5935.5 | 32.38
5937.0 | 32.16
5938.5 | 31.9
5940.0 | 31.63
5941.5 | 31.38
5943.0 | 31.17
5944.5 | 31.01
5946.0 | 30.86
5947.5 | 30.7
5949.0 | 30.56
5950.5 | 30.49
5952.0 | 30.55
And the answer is 3.0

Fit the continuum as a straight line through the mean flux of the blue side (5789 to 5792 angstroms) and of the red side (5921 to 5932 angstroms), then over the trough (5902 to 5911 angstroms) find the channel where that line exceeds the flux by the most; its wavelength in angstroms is 5910.0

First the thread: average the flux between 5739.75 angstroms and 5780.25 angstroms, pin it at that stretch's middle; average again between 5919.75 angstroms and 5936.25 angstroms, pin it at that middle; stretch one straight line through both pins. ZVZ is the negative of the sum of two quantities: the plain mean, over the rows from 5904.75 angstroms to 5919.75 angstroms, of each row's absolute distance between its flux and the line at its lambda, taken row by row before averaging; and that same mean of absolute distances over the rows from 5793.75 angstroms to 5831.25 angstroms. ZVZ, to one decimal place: -2.4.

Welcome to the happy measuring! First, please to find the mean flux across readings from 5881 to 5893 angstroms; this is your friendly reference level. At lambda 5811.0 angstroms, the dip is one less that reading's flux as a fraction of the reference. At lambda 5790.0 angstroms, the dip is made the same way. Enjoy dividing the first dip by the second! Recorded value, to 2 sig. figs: 1.1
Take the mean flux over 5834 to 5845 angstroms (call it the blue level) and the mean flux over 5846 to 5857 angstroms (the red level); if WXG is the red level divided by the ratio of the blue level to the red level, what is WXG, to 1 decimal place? 31.2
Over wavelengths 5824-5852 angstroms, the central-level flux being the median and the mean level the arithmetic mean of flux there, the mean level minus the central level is 0.12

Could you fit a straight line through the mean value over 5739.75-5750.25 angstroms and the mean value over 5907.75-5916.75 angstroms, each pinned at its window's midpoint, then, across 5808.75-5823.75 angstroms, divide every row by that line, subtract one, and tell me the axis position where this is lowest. 5811.0 angstroms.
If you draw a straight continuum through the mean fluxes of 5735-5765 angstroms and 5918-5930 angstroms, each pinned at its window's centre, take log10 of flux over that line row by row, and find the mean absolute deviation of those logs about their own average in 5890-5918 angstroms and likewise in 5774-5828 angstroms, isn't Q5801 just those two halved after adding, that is 0.023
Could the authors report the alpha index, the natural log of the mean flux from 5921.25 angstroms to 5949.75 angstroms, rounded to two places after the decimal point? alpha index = 3.45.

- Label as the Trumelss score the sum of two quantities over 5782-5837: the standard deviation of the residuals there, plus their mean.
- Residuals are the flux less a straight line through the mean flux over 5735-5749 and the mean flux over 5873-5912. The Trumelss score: 1.4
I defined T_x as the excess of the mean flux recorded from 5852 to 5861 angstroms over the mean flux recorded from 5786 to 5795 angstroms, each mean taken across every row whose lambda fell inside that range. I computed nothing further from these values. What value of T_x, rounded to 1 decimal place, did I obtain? 1.6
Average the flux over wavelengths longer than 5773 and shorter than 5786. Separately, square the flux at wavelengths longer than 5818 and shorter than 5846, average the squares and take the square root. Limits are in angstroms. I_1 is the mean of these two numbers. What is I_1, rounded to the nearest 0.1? 31.3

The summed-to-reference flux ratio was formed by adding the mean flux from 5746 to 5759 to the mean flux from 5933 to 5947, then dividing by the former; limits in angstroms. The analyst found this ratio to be 1.98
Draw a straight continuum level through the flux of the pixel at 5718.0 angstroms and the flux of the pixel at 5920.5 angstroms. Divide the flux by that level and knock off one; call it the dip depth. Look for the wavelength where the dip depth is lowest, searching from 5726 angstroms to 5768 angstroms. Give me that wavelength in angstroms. 5767.5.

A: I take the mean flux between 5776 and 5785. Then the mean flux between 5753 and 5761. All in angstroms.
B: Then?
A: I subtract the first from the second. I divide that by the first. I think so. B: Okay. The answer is 0.10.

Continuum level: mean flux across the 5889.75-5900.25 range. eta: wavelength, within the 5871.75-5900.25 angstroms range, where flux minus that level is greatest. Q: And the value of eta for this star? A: 5875.5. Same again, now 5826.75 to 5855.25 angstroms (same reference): 5827.5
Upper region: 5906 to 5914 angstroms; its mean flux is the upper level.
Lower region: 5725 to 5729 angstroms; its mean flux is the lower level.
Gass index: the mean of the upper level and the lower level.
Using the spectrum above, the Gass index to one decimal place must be 31.8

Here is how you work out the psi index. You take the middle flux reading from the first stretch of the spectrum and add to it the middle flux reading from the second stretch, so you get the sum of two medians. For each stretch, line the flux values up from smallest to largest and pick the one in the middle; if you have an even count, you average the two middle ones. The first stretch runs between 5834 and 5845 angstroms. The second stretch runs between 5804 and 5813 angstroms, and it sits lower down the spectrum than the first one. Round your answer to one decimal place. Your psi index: 62.4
